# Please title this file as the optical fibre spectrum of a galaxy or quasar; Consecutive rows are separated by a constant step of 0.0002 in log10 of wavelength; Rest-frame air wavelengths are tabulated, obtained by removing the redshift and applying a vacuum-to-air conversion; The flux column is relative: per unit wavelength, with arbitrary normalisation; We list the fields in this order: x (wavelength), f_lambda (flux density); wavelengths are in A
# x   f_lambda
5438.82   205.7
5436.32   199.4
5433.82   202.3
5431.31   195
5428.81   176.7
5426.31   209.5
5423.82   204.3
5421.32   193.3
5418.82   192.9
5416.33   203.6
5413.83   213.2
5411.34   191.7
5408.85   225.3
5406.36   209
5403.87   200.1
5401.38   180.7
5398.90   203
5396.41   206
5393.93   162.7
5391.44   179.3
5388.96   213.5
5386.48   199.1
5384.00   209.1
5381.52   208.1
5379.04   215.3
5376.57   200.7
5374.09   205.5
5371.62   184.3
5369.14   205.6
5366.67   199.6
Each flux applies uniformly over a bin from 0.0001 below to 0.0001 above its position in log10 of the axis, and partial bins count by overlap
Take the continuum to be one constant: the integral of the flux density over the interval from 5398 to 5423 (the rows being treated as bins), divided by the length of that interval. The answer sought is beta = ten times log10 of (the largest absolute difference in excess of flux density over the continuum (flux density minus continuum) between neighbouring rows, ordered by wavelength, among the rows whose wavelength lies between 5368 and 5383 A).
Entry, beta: 13.3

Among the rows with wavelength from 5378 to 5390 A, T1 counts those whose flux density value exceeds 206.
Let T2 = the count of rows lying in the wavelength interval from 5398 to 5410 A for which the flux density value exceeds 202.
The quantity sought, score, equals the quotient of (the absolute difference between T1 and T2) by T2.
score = 0.3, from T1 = 4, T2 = 3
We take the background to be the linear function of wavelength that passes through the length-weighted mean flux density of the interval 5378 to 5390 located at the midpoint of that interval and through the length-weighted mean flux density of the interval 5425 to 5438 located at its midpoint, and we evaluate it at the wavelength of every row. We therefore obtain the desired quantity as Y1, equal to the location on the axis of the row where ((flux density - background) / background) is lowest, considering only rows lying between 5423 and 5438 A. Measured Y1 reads 5428.81 A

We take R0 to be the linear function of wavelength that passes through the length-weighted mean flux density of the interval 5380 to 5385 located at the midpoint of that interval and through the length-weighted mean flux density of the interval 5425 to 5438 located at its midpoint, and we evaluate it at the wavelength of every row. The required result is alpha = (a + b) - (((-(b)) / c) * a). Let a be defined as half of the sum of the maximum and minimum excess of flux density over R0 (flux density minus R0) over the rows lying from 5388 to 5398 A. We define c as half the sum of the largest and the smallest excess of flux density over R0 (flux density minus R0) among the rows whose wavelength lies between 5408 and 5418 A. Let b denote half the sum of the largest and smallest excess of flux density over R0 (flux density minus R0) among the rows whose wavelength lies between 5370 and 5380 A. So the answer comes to 2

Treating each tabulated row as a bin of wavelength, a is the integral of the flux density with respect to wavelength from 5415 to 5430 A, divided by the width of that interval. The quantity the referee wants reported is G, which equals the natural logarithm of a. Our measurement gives 5.28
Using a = 197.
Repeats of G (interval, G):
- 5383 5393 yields 5.29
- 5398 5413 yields 5.31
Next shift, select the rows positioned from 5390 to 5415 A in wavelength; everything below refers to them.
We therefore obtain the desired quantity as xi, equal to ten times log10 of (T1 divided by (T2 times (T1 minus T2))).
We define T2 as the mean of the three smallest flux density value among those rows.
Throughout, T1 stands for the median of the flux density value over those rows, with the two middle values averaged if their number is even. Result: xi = -14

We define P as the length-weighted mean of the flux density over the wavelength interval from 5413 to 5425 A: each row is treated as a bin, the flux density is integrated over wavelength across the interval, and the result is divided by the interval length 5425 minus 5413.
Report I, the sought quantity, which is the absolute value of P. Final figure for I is 201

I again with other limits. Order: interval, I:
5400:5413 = 202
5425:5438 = 197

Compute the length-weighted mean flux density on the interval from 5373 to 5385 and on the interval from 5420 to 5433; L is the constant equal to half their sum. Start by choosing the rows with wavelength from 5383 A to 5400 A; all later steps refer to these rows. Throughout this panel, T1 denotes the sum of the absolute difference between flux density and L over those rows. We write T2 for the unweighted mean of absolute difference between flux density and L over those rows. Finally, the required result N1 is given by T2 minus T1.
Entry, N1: -76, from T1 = 89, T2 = 13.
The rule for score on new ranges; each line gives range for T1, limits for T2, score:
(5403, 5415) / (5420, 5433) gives 0.5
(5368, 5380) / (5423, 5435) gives 0.7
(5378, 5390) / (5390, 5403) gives 1.0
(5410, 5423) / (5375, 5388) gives 0.7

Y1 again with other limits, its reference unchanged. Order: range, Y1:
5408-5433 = 5428.81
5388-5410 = 5393.93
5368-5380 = 5371.62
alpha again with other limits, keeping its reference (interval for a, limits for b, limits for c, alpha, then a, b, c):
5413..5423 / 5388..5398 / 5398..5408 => -11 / 2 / -19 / -9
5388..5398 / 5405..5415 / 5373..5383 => 48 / -19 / 6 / -2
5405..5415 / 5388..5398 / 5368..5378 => -5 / 6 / -19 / -16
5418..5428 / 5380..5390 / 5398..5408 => 1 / 2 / -1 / -9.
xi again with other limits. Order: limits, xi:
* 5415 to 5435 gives -10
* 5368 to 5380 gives -9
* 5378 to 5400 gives -14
